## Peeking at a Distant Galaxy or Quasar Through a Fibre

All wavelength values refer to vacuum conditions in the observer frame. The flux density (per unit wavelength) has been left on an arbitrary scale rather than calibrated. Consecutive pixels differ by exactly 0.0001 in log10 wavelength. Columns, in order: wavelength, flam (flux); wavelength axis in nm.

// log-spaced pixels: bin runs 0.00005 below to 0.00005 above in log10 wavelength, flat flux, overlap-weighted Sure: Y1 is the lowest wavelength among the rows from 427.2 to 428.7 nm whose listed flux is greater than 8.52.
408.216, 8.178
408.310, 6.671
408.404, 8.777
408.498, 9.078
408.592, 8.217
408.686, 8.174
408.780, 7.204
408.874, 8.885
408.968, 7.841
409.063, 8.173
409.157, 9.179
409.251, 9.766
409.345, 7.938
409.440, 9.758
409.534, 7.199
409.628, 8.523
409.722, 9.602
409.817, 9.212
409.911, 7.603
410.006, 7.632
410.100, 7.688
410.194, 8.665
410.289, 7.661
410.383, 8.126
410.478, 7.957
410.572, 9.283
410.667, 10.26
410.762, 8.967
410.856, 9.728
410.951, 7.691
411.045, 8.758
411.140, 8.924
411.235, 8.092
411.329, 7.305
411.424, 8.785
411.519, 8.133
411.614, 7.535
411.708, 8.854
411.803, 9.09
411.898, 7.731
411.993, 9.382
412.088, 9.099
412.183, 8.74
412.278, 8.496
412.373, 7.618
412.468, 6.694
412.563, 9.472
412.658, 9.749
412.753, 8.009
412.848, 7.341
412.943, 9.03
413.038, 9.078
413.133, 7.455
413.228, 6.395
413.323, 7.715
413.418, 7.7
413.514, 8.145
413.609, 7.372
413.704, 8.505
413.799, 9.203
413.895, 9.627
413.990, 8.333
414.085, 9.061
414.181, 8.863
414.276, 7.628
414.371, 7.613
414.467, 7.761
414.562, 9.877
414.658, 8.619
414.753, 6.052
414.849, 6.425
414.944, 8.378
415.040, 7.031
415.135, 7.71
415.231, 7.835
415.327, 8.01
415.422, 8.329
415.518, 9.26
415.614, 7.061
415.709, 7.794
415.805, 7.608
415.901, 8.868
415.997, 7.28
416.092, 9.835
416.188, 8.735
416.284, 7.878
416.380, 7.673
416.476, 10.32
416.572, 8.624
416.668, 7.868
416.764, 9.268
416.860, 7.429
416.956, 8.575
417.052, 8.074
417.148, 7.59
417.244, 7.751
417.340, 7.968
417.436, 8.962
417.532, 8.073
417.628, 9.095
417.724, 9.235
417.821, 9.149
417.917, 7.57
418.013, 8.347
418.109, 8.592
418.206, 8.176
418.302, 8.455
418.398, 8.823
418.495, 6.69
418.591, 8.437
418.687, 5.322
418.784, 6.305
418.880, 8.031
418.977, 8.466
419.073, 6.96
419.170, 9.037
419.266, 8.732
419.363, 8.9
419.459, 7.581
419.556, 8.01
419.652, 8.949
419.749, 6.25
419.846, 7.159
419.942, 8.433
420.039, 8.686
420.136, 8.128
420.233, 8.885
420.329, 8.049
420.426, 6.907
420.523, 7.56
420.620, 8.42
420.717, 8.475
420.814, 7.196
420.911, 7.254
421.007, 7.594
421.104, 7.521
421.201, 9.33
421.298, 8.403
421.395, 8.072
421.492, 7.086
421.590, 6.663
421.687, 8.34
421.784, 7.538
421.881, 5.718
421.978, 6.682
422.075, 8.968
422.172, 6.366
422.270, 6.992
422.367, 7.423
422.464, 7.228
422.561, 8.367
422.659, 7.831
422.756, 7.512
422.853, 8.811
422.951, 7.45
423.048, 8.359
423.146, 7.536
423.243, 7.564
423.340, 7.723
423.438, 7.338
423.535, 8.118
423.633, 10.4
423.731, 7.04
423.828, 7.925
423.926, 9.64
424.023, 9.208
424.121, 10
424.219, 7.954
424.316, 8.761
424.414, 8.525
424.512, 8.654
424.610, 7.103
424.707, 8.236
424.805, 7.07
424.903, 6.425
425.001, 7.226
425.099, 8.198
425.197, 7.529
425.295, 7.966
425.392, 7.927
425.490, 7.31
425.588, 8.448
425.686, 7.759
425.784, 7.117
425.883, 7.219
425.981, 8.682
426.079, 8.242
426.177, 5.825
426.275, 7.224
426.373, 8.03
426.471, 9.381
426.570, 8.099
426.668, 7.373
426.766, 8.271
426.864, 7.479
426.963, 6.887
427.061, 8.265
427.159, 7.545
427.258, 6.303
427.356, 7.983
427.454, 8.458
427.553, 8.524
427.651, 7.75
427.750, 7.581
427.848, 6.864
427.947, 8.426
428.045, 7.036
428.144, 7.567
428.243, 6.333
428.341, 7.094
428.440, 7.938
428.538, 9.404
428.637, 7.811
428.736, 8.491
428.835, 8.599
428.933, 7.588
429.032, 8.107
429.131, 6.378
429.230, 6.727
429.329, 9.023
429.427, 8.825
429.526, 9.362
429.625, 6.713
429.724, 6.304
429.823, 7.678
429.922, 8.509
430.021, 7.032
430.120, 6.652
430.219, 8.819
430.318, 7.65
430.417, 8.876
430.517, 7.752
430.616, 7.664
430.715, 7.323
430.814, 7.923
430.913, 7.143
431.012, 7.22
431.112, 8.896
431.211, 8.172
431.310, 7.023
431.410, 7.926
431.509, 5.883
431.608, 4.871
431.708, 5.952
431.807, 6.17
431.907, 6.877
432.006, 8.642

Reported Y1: 427.553 nm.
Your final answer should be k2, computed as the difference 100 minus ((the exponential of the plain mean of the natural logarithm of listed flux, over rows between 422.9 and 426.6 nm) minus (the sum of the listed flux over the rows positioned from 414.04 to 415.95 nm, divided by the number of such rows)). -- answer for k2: 100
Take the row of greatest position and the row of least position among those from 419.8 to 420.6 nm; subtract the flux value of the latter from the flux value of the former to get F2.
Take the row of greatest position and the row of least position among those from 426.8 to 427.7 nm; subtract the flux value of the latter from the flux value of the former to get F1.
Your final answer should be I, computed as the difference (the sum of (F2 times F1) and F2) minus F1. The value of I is 0.2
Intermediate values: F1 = 0.3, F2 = 0.4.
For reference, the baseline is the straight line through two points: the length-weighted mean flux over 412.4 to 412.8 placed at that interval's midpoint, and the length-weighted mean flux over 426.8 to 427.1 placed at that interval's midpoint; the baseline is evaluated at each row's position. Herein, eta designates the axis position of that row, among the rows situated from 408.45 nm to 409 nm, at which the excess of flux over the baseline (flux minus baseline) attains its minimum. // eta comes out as 408.780 nm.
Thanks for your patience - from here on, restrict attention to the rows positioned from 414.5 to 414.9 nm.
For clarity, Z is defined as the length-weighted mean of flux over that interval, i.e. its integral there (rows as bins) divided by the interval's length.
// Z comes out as 7.76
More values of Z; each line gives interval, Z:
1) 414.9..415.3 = 7.73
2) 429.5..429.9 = 7.47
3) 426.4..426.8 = 8.27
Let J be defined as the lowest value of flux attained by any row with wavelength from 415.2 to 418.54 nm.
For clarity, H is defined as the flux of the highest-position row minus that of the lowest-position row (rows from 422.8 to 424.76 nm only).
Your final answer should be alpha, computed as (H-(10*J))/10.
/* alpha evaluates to -6.75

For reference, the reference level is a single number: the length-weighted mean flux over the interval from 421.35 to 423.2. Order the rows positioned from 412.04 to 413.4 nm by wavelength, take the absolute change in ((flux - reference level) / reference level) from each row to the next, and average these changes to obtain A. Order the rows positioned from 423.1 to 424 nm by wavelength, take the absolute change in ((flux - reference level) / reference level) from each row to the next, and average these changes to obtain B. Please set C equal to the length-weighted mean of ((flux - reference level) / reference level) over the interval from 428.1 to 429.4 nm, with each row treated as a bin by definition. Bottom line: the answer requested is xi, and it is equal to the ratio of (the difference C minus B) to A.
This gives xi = -0.89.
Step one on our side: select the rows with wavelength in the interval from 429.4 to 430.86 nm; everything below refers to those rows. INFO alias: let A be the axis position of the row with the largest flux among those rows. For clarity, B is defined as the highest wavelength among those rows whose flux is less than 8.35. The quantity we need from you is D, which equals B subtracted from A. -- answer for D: -1.29 nm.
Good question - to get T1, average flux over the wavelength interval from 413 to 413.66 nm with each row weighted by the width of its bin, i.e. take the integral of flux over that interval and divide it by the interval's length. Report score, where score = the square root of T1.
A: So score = 2.77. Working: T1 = 7.7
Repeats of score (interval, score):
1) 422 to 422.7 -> 2.75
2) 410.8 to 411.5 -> 2.91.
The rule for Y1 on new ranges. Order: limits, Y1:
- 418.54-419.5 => 419.170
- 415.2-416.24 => 415.518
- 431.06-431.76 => 431.112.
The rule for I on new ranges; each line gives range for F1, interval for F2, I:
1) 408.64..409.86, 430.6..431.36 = -2.3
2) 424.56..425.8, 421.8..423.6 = 2.4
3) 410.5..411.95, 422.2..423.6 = 0.9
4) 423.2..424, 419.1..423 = -7.0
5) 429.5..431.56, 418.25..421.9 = 10.3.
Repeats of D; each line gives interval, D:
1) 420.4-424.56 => -0.59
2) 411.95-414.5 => -1.81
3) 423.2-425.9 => -2.25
